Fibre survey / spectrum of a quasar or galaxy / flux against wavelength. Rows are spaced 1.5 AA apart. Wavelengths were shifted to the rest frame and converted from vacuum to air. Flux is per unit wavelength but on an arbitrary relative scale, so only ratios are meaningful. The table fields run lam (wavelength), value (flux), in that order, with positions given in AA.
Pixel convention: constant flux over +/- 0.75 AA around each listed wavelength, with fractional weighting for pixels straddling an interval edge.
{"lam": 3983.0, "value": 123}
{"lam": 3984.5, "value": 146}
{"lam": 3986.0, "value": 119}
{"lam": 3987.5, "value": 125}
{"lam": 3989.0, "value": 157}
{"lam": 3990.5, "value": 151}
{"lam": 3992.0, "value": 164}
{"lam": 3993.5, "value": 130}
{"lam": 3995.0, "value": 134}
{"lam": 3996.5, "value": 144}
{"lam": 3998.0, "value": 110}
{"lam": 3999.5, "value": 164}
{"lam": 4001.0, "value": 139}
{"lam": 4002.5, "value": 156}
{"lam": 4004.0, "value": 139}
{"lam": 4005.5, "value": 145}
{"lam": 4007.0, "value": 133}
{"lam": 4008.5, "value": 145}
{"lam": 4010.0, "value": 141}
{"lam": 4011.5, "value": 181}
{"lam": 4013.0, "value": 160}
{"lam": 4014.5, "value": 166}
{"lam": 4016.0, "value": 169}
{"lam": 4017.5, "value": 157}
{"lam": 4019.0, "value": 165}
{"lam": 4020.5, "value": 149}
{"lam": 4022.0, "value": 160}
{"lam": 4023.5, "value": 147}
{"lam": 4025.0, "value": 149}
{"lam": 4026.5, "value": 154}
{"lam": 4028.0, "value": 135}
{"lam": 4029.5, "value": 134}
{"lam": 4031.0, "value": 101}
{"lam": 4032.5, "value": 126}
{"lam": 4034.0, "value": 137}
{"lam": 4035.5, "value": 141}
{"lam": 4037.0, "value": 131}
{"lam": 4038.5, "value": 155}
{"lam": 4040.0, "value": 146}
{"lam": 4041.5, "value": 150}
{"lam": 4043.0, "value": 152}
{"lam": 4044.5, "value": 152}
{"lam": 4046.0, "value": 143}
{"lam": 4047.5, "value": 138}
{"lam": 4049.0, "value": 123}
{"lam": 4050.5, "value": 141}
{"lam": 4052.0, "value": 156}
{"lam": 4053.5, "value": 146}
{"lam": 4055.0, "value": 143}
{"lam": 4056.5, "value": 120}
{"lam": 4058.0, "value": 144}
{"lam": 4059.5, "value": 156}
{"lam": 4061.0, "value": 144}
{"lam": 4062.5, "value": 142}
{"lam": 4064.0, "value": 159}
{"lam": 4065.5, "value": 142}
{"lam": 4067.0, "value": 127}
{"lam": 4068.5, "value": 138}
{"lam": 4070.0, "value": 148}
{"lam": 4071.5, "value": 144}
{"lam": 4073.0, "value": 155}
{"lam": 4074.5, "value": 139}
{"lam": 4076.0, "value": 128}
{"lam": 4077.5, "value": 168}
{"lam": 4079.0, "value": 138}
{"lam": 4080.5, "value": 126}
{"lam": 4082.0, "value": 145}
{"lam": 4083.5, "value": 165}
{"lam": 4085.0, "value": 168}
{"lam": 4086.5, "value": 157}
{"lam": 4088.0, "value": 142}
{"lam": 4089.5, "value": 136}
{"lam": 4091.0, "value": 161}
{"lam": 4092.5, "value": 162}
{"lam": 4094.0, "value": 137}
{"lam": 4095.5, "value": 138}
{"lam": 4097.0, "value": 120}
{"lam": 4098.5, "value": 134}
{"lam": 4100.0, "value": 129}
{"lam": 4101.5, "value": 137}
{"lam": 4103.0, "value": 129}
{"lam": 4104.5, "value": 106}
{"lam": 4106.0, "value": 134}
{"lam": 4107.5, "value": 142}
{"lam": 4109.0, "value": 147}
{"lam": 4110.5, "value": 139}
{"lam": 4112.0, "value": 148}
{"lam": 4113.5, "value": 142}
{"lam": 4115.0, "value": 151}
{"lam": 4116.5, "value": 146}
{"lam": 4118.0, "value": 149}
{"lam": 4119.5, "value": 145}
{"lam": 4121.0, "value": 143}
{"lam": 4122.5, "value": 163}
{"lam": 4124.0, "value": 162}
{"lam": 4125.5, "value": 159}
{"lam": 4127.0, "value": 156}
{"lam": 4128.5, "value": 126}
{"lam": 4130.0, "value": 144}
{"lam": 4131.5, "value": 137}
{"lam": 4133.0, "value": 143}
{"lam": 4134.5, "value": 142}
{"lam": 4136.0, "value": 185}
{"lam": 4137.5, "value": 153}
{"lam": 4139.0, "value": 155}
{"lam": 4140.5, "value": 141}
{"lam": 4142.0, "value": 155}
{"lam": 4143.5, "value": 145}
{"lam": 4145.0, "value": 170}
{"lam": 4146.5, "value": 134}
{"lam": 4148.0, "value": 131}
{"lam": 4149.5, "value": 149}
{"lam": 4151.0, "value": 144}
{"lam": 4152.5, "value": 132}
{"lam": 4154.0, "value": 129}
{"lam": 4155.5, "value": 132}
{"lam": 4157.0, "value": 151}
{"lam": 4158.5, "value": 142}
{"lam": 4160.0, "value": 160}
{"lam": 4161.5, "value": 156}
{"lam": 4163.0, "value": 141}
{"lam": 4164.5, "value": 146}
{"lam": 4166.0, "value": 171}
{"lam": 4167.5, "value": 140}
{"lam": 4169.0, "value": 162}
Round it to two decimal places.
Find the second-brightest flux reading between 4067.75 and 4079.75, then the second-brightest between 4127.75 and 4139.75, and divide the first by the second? 1.00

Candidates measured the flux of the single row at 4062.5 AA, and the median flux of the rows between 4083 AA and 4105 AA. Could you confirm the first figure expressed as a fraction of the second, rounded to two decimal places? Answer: 1.04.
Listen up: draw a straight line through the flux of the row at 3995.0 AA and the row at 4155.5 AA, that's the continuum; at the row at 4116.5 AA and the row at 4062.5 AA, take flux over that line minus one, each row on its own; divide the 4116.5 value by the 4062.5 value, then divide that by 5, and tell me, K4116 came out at 0.31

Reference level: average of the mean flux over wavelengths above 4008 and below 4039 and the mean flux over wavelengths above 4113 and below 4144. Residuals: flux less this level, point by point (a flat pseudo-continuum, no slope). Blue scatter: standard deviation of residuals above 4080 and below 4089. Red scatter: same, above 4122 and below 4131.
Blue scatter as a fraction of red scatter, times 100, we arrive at 111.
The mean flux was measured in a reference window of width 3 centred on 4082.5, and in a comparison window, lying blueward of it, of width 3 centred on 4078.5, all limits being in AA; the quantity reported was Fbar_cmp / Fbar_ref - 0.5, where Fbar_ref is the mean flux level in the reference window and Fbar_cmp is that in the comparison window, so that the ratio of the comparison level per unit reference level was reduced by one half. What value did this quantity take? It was 0.49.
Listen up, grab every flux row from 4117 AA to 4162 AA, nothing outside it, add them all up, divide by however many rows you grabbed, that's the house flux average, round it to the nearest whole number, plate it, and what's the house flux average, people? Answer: 148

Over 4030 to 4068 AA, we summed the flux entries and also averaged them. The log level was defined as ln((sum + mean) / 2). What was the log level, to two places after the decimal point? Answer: 7.51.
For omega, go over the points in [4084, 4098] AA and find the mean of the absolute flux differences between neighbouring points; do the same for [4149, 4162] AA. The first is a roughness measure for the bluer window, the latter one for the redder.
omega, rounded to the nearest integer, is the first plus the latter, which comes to 22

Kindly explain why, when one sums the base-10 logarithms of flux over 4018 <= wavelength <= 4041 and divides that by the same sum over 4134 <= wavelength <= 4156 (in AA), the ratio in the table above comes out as 0.99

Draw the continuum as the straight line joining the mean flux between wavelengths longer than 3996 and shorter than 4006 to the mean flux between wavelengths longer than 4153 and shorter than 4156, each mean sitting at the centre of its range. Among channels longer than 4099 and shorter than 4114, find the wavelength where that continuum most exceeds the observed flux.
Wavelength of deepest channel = 4104.5 AA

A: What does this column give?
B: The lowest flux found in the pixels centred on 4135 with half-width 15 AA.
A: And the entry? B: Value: 126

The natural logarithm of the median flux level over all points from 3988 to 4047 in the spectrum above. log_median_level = 4.99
